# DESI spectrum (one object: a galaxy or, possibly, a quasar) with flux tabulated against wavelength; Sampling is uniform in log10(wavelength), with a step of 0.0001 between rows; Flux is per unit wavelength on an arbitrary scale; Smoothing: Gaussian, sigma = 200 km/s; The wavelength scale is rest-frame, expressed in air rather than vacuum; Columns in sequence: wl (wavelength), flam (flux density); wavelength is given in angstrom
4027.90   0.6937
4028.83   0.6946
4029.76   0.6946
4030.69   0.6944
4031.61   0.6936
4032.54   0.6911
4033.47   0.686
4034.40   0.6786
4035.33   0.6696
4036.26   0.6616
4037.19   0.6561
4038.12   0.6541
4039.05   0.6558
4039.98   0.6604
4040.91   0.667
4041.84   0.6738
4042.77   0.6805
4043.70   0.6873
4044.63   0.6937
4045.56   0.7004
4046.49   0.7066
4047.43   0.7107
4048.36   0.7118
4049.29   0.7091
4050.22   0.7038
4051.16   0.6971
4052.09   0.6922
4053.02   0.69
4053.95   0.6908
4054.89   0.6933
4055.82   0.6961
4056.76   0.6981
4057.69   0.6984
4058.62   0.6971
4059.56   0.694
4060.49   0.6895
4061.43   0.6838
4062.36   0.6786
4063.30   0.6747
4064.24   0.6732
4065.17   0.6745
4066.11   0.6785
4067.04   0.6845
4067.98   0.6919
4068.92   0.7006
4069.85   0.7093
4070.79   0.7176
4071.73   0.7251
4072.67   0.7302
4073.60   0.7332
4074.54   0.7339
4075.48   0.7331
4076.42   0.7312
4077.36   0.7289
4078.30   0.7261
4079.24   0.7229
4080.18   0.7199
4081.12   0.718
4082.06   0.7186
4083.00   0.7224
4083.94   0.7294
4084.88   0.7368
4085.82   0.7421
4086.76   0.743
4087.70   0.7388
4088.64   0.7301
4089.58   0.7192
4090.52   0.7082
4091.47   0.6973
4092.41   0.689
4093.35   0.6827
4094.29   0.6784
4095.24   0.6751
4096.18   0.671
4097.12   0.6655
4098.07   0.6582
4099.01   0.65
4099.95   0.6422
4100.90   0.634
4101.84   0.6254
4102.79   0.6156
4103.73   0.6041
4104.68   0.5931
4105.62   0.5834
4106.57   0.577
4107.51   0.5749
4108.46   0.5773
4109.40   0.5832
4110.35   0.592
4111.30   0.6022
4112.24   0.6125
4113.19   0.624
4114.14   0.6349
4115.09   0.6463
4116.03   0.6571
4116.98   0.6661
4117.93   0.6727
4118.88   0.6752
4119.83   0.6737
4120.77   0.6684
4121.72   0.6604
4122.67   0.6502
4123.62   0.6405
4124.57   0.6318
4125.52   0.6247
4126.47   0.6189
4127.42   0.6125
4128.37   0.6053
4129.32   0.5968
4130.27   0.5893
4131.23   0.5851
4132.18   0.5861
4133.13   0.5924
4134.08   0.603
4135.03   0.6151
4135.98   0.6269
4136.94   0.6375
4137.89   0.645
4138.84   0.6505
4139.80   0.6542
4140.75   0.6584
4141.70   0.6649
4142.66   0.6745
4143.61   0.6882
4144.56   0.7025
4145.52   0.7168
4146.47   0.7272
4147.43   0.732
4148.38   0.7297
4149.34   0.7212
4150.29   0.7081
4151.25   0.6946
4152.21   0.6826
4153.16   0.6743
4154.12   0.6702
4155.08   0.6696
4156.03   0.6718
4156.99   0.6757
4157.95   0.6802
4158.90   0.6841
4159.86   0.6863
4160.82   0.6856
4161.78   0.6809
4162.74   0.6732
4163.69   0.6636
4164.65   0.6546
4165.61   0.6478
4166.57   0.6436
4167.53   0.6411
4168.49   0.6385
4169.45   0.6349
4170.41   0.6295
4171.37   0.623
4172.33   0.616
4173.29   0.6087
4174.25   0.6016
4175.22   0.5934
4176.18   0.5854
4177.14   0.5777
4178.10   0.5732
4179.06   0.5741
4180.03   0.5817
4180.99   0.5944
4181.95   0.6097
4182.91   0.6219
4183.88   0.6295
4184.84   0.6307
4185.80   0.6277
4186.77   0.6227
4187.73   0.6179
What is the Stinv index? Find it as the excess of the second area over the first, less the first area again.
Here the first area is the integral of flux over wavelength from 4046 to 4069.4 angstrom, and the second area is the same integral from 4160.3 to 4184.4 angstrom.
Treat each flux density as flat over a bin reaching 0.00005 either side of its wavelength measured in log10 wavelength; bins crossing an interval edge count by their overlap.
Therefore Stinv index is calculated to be -17.4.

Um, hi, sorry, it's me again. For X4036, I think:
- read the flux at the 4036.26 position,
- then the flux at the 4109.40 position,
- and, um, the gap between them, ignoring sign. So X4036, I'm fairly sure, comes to 0.078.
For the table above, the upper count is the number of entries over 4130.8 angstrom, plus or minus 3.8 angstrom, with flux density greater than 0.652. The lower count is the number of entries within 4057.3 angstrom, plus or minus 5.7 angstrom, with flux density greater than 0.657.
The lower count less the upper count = 12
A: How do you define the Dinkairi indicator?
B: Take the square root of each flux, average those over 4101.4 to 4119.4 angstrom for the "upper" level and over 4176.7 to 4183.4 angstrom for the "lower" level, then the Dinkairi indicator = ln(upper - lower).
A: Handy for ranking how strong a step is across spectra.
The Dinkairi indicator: -4.09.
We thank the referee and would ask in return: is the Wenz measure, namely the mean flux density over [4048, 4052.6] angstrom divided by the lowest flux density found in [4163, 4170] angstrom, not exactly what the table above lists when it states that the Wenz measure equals 1.107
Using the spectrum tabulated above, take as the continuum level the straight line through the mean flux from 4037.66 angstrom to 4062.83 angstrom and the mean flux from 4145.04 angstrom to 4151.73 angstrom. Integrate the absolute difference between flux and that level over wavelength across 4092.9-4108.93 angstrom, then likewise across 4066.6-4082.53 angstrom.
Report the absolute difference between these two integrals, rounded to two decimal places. 0.81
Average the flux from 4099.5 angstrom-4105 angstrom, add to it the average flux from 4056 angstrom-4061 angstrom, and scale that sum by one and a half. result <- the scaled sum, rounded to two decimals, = 1.97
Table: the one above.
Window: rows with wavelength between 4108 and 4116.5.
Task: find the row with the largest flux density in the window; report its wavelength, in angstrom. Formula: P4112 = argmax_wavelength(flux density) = 4116.03 angstrom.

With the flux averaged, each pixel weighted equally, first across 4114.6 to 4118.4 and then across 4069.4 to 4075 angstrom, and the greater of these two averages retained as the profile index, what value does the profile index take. 0.725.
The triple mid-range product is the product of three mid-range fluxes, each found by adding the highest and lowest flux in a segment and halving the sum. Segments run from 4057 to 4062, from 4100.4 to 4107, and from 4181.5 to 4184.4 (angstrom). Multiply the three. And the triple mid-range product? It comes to 0.259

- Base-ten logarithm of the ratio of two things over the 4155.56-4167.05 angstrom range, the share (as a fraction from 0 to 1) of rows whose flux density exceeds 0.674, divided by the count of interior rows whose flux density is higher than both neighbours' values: -0.30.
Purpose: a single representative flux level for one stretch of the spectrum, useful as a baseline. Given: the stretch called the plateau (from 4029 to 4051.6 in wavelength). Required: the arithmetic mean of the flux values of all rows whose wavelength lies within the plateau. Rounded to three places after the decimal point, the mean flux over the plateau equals 0.685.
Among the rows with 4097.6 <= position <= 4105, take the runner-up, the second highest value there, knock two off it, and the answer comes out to -1.35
